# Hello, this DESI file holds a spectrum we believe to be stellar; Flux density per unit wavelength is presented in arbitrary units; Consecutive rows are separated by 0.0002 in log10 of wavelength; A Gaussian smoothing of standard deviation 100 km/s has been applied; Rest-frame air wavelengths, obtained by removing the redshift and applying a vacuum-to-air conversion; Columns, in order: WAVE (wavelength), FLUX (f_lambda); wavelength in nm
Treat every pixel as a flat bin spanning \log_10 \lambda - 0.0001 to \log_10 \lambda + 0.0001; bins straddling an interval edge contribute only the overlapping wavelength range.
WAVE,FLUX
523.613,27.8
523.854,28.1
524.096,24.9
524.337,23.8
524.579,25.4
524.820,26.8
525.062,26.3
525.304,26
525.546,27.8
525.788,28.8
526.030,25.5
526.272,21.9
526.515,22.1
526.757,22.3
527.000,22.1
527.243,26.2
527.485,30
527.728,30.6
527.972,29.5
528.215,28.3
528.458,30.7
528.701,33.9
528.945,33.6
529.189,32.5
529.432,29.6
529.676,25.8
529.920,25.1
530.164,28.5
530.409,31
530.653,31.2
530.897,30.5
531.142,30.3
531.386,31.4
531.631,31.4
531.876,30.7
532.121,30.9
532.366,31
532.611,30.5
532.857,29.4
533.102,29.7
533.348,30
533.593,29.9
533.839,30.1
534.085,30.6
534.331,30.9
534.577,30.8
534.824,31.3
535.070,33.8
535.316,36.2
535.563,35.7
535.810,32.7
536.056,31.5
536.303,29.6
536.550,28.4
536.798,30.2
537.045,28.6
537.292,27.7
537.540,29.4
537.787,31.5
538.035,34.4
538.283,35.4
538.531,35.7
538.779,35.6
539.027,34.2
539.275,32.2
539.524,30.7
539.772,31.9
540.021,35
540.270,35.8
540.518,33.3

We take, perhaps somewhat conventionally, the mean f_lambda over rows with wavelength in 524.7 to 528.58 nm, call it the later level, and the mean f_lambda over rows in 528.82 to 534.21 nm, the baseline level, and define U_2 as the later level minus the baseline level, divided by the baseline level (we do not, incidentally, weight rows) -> -0.120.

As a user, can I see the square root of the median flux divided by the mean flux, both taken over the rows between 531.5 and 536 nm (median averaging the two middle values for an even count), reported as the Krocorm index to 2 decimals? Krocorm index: 0.99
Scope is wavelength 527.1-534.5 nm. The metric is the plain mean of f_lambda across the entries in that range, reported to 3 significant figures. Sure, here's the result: 30.1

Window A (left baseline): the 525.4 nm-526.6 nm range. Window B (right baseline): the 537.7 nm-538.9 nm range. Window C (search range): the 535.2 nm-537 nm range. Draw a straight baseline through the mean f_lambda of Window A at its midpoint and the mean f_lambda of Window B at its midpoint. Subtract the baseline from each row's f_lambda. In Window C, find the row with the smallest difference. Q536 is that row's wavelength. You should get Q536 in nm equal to 536.550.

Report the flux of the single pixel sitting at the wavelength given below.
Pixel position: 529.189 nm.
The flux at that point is 32.5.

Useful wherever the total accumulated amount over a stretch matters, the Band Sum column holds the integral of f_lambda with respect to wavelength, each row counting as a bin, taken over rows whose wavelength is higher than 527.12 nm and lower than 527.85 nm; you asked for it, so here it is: 21.1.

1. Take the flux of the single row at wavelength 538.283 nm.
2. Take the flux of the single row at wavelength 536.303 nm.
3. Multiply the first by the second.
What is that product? 1048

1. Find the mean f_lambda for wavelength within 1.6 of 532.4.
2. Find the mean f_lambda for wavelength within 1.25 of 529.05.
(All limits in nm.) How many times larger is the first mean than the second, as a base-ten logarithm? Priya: 0.010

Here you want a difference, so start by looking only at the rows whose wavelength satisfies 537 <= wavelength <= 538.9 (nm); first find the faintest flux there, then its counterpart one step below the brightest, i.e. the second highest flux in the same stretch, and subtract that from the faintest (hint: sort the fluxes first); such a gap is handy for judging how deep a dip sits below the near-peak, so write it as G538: -7.9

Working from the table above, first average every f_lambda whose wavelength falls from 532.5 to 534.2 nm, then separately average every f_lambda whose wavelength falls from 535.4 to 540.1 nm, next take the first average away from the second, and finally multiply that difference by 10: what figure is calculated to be 21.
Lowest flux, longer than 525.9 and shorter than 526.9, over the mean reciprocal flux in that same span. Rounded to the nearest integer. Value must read 501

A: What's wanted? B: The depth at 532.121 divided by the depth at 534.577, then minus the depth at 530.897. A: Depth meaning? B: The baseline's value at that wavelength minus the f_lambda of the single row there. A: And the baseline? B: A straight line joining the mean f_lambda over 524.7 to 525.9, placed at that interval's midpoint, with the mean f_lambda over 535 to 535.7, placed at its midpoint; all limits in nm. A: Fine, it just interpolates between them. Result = -0.7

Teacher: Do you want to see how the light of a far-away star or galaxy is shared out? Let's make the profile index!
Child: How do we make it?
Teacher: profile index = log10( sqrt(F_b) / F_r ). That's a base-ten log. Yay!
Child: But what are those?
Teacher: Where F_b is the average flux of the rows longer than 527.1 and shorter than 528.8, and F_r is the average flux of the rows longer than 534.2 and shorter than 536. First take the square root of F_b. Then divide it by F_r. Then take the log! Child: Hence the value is -0.782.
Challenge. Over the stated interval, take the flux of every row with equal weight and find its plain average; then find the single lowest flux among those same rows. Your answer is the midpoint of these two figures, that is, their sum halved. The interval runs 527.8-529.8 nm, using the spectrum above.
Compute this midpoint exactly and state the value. 28.1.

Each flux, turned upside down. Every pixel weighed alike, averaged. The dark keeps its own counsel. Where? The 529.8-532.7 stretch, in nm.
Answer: 0.0332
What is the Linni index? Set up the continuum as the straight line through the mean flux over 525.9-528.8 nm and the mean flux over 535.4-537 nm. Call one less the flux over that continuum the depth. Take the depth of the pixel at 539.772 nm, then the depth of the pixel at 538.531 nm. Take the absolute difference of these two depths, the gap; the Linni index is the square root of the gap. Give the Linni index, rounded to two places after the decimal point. 0.37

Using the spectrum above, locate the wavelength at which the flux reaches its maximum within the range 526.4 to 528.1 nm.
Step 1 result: 527.728 nm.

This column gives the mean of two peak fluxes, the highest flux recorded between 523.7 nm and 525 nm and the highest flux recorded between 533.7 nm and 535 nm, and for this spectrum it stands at 29.7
